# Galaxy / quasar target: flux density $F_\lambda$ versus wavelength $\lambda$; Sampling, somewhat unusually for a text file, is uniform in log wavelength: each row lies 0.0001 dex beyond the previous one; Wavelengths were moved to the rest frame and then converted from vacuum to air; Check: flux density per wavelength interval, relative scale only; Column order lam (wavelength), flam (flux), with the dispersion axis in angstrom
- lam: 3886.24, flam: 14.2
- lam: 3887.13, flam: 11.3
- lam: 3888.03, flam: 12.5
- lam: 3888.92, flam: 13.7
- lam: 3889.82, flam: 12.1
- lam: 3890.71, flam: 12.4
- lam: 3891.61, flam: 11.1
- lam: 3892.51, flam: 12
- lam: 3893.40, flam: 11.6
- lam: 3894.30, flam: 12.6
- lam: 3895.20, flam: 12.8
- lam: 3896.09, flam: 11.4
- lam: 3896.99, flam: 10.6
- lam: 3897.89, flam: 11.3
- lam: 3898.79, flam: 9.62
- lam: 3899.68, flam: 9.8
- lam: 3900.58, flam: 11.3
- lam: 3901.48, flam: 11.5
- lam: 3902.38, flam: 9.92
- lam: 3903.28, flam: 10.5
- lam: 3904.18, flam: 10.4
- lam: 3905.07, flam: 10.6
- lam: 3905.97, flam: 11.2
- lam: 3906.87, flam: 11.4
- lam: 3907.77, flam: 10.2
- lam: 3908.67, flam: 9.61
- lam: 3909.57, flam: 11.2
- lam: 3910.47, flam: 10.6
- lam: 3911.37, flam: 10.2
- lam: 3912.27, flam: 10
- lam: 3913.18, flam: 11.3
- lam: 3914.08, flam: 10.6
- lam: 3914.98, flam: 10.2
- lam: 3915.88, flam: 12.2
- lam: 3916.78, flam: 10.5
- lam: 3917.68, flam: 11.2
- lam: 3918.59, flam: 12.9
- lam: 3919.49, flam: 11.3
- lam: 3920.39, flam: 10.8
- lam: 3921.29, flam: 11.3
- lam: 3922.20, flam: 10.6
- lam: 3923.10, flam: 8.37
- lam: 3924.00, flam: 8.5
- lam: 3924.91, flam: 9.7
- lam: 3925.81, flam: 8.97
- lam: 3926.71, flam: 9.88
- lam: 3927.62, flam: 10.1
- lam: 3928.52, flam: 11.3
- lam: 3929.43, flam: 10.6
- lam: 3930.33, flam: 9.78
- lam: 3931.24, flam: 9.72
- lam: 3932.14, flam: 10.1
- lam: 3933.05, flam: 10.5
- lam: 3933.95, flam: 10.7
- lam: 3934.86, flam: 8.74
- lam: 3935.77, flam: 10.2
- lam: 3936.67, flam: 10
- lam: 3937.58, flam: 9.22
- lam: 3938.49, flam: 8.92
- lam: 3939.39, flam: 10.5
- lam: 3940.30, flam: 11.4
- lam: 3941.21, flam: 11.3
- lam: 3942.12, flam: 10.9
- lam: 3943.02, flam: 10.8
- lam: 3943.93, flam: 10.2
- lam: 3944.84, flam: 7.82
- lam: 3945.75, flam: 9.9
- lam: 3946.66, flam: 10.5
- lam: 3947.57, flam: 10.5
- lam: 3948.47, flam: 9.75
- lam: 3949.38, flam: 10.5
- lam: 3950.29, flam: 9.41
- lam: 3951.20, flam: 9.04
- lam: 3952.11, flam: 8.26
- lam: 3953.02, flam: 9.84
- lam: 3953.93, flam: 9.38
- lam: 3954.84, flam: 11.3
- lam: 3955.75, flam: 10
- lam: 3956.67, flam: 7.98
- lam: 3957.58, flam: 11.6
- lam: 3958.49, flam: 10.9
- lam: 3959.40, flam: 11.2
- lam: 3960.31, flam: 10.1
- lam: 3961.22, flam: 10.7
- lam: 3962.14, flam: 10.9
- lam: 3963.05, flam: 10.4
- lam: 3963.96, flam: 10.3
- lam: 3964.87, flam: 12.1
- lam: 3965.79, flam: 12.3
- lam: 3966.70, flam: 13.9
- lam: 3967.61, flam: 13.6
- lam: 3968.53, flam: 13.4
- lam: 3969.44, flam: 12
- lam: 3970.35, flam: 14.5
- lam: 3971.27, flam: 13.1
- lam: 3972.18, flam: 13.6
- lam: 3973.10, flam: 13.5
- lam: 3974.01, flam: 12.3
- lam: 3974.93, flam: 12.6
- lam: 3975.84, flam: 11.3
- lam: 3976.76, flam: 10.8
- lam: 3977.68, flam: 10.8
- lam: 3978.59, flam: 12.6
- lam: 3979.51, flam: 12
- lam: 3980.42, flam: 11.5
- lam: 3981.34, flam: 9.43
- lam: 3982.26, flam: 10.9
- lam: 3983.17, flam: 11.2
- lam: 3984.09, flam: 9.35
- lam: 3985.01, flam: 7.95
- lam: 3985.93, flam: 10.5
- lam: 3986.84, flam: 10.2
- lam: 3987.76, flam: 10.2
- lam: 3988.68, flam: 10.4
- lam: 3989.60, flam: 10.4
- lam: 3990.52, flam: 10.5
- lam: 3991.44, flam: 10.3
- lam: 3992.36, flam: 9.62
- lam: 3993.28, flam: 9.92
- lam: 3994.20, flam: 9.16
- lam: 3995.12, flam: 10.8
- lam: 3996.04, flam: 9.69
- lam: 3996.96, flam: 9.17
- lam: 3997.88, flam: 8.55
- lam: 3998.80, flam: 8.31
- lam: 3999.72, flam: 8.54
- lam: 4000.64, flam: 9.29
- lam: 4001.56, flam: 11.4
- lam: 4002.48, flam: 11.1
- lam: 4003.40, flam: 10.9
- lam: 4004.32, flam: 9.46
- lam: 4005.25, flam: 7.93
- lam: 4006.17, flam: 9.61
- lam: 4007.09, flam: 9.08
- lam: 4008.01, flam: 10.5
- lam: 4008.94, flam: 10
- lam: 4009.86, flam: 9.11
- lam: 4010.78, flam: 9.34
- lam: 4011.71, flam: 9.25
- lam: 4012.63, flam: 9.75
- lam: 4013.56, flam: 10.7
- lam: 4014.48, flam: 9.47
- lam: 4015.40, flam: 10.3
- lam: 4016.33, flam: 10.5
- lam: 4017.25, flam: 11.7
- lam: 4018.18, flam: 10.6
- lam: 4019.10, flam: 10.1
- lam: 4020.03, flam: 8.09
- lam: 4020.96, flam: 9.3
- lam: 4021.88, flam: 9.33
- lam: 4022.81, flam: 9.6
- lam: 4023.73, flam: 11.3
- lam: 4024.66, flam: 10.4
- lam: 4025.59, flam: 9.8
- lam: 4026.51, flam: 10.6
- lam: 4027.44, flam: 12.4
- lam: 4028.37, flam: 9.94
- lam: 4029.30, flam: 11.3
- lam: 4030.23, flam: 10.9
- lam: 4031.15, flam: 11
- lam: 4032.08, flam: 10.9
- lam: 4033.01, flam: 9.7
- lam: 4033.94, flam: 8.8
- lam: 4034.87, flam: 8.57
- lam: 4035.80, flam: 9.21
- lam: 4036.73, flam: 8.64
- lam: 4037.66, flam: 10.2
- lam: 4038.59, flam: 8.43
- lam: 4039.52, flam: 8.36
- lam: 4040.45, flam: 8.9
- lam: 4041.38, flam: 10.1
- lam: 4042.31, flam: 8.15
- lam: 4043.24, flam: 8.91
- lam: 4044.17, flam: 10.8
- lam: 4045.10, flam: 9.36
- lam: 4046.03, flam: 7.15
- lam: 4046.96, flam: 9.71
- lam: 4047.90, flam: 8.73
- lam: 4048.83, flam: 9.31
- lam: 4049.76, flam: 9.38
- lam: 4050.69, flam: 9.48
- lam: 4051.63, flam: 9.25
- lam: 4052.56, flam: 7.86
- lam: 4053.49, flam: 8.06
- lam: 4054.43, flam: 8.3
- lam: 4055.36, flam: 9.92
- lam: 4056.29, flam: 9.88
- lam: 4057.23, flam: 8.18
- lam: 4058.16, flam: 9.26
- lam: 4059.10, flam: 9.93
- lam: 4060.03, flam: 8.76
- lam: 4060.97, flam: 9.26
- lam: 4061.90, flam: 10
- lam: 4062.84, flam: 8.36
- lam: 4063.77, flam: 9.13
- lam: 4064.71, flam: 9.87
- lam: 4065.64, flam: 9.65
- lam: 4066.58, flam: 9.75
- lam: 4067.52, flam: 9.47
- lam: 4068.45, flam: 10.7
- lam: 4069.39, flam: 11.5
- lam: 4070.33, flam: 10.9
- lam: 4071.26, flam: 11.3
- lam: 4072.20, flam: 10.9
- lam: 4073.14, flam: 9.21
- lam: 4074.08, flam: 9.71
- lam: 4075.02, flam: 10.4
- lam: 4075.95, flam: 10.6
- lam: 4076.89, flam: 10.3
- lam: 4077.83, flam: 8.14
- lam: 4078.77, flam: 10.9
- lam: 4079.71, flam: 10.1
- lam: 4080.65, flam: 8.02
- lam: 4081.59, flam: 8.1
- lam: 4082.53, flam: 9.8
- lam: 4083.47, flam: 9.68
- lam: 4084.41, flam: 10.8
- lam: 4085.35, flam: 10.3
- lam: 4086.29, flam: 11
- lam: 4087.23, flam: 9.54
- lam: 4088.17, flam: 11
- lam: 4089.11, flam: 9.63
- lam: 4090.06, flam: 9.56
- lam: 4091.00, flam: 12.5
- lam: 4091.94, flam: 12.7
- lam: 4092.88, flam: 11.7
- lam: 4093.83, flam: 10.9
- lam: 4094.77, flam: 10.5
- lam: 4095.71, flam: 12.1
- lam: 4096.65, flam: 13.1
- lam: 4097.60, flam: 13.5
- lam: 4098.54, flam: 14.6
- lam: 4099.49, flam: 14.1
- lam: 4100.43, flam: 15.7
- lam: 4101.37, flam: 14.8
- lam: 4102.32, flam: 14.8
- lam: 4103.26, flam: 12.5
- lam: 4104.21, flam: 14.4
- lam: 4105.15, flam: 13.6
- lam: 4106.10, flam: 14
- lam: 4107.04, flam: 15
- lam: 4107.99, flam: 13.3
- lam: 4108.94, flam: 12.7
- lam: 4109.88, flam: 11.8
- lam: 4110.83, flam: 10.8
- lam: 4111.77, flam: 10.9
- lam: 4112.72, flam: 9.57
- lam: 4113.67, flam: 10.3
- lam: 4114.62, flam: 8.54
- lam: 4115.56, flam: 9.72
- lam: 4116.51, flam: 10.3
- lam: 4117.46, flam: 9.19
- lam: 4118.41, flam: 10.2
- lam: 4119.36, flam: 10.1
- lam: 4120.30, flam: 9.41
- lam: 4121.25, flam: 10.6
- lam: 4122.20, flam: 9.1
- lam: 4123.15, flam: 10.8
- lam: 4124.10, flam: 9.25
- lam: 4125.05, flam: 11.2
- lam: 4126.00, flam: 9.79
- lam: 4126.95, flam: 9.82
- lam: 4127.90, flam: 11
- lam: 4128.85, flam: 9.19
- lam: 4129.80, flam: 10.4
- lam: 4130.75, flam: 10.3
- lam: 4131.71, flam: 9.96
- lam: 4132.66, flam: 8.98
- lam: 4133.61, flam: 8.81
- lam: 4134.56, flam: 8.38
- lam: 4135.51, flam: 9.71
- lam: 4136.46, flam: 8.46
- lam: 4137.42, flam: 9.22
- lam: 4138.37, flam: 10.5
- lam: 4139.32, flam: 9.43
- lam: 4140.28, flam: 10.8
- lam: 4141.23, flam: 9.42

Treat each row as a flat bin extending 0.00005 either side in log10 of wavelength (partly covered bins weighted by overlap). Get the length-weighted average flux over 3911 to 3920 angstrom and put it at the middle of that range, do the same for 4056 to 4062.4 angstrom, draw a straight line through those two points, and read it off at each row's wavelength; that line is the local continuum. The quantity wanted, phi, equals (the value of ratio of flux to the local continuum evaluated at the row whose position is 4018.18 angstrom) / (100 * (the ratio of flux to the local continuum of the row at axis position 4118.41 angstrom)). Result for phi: 0.0091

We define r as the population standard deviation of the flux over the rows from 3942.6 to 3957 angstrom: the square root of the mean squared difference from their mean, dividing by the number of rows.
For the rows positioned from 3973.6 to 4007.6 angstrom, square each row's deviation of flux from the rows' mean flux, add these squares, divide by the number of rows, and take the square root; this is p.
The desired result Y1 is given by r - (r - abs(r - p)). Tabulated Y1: 0.23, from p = 1.21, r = 1.0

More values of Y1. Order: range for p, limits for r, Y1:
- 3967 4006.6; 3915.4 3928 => 0.36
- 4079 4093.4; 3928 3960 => 0.36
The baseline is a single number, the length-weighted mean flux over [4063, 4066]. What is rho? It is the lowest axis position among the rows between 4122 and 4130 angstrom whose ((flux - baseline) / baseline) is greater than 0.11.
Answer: 4123.15 angstrom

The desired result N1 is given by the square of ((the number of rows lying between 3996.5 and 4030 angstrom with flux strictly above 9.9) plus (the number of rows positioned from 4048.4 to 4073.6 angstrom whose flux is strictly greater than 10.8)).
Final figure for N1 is 441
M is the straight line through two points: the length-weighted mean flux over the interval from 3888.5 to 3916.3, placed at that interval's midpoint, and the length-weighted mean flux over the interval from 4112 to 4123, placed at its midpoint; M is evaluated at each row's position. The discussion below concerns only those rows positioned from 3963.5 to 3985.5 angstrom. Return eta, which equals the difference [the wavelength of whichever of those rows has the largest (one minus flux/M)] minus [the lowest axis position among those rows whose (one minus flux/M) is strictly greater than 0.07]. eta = 3.7 angstrom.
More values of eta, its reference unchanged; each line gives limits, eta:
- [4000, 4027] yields 4.6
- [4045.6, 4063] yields 0.0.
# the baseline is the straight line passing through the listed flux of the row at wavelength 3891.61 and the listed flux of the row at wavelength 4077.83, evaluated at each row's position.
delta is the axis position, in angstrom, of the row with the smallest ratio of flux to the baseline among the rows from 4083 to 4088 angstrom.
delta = 4087.23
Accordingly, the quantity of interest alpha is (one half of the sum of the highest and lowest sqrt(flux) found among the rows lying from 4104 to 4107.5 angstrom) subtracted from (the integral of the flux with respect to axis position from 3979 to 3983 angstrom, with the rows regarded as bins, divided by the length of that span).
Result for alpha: 7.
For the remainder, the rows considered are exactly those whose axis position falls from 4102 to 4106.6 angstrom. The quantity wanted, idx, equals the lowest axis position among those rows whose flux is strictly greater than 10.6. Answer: 4102.32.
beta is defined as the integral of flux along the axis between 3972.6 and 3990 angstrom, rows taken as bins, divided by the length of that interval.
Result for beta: 10.95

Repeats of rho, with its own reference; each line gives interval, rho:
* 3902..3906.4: 3903.28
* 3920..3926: 3920.39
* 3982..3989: 3982.26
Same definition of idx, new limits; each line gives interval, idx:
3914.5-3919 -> 3915.88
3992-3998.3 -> 3995.12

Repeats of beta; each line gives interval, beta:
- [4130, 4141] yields 9.52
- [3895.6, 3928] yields 10.55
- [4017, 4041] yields 9.91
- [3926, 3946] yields 10.10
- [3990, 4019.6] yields 9.83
